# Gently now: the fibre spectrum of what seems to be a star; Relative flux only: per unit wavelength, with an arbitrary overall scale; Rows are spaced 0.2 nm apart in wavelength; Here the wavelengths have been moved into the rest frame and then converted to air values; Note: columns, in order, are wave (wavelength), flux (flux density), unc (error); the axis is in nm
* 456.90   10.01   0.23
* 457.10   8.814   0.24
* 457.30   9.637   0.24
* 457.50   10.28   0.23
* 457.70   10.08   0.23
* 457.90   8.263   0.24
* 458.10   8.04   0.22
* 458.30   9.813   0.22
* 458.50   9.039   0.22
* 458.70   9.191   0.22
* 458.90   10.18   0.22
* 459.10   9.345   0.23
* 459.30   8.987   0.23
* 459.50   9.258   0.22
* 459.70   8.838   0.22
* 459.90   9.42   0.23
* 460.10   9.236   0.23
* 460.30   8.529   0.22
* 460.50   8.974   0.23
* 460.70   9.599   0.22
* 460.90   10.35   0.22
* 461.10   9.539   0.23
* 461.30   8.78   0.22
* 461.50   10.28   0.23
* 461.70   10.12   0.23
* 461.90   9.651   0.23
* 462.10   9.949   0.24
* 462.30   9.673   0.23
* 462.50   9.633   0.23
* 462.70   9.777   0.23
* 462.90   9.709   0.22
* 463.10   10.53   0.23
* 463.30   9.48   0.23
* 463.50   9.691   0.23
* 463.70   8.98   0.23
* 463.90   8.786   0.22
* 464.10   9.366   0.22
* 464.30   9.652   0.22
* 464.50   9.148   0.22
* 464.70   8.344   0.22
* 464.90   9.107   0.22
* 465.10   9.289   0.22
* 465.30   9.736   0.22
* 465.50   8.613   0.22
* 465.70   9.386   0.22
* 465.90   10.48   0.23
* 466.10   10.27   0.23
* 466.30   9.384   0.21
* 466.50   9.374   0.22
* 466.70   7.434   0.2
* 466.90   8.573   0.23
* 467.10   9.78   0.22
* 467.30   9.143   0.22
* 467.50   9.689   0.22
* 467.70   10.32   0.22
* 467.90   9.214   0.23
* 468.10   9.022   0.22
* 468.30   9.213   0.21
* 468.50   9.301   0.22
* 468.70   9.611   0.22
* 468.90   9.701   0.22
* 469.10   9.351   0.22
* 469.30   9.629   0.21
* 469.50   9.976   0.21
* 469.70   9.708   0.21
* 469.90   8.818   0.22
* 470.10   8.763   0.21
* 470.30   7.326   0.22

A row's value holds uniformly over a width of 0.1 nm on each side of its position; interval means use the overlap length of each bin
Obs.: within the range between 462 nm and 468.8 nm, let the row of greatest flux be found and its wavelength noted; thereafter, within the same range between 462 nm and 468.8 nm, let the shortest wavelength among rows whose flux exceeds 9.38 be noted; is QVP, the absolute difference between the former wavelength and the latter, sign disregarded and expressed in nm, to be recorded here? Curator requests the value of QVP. 1.00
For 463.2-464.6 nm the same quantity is 0.20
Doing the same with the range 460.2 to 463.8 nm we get 2.40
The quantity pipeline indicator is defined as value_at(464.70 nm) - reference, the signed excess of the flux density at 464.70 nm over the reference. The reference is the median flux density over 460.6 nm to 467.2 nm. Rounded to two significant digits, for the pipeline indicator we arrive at -1.3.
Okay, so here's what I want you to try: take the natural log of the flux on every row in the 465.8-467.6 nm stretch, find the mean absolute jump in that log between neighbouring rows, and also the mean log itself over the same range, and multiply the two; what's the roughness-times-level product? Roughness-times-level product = 0.207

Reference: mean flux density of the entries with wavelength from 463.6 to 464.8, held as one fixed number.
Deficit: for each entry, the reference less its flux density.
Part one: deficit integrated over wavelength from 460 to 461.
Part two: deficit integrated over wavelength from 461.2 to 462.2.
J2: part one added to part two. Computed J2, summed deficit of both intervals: -1.0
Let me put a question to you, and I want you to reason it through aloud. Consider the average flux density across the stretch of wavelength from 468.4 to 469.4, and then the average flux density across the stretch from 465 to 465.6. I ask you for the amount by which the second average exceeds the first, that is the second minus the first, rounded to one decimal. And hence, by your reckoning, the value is -0.3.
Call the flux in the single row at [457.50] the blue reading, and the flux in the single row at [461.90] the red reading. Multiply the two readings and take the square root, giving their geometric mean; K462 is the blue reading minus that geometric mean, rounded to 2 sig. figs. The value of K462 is 0.32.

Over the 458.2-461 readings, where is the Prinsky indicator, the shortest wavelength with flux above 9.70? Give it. 458.30 nm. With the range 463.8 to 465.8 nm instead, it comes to 465.30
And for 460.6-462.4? 460.90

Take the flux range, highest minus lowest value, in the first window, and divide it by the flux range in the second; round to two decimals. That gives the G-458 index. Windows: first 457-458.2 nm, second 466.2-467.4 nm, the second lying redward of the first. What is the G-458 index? 0.95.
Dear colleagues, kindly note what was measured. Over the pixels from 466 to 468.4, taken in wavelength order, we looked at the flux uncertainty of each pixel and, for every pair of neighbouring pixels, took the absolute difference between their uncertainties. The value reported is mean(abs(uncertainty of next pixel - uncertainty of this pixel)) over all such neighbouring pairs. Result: 0.011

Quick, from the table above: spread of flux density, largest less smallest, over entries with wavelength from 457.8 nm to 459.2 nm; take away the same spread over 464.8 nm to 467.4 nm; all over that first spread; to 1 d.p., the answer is -0.4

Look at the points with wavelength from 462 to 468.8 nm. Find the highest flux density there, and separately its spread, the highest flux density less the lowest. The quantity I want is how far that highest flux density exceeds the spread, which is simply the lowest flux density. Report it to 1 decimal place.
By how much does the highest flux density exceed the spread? 7.4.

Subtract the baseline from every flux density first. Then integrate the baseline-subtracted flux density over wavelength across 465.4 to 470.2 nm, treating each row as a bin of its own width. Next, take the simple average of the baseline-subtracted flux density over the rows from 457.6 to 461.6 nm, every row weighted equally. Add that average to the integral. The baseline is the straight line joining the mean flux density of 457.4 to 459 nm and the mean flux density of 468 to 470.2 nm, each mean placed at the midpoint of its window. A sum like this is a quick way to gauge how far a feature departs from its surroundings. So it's -0.1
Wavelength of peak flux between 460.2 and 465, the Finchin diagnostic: 463.10 nm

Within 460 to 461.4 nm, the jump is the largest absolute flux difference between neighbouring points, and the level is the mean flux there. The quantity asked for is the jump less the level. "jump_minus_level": -8.48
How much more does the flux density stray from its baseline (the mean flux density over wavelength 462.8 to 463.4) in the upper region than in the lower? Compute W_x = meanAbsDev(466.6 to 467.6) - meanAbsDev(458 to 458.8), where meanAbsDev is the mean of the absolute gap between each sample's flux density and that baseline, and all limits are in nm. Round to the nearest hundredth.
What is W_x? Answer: 0.10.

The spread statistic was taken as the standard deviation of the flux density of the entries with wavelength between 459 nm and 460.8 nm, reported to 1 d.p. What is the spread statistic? 0.3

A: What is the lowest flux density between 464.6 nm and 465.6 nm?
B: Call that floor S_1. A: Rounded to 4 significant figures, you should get 8.344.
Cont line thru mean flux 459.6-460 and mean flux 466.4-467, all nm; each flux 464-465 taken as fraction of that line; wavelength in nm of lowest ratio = 464.70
